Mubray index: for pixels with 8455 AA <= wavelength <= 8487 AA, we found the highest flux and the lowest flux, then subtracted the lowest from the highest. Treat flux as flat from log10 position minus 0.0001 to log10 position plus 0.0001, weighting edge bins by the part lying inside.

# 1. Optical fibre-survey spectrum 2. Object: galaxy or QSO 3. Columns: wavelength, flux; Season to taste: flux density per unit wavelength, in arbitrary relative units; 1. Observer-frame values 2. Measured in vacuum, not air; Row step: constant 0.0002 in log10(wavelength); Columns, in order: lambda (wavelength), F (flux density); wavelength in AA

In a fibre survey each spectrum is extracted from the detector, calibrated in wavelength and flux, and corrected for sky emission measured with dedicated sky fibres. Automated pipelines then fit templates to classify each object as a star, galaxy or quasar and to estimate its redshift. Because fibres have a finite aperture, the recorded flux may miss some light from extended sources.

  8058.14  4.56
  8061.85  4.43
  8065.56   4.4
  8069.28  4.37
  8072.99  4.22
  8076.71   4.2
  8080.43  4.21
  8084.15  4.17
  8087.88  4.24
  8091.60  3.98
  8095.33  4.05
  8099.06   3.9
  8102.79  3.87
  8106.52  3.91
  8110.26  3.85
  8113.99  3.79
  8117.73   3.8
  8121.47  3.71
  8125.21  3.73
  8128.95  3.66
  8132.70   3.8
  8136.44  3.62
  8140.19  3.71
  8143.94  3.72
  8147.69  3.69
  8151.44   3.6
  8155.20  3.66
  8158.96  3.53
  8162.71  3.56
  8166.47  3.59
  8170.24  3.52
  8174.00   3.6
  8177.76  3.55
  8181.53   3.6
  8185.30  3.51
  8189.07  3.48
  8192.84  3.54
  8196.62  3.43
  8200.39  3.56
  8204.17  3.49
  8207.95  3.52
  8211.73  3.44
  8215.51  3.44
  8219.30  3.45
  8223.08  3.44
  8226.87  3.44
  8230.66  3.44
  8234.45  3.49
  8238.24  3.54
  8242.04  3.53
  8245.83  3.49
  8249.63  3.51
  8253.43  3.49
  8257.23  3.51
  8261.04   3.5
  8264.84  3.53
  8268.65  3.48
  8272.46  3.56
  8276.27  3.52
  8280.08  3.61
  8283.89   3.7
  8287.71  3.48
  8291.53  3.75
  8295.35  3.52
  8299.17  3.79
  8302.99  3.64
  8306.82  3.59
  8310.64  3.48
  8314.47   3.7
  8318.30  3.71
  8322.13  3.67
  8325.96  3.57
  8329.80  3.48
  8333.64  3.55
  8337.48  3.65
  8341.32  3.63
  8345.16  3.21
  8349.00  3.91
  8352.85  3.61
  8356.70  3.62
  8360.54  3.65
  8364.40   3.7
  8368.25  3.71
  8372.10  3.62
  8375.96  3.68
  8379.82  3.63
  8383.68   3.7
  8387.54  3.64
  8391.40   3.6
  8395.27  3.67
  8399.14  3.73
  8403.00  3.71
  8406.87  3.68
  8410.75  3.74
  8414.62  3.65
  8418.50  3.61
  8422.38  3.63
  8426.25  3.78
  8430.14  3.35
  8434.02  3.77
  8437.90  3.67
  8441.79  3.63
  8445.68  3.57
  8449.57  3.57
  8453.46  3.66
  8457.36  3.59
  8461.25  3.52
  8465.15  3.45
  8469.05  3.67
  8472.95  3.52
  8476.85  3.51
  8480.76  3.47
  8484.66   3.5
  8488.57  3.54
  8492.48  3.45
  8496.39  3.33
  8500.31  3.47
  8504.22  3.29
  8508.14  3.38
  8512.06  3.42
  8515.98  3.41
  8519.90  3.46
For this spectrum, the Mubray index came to 0.22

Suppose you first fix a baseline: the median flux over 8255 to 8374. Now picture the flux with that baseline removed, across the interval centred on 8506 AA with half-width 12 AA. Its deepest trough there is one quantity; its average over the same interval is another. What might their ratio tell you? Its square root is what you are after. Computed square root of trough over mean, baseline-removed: 1.19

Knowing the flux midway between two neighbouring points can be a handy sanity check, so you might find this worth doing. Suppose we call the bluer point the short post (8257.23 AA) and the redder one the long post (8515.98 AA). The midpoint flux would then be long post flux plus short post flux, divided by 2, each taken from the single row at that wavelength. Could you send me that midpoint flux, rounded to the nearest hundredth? 3.46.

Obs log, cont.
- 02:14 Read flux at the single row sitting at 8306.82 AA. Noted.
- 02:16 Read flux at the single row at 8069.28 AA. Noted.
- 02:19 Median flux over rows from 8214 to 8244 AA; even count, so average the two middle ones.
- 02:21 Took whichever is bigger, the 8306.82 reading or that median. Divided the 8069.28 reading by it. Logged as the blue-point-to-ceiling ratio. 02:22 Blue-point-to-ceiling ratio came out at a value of 1.22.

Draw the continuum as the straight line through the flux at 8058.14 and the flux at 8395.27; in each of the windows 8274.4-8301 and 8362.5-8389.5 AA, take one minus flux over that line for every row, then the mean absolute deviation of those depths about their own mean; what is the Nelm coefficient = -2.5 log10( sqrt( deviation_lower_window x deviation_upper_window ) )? 4.6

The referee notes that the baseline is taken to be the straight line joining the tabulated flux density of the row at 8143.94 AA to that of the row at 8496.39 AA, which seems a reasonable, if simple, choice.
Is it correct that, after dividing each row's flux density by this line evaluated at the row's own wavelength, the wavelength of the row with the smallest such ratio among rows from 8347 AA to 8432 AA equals 8430.14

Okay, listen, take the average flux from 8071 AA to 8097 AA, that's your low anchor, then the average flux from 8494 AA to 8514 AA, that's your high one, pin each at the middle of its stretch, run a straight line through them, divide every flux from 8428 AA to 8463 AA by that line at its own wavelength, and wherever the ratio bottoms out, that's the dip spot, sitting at 8430.14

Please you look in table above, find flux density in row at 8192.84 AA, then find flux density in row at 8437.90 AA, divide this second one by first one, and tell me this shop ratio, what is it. 1.04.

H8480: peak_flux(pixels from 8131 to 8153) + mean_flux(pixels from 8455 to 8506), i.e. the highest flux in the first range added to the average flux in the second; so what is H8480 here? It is 7.29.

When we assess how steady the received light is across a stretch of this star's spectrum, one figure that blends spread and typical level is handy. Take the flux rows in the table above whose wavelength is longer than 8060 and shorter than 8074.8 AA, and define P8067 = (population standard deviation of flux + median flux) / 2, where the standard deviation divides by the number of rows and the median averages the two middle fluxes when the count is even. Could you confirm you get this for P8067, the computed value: 2.23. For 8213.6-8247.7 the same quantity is 1.74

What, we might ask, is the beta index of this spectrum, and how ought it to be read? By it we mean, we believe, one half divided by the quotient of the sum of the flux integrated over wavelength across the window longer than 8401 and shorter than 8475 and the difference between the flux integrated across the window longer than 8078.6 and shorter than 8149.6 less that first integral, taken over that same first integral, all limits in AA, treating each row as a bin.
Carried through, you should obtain 0.49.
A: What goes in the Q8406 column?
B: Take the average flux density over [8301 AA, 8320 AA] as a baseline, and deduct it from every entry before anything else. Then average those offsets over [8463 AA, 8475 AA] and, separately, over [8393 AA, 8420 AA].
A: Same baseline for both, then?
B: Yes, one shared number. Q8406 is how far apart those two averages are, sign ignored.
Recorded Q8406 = 0.138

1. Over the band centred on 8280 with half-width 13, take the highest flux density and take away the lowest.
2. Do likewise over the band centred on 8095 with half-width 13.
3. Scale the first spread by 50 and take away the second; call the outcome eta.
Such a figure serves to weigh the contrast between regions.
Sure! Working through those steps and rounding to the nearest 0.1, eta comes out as 13.1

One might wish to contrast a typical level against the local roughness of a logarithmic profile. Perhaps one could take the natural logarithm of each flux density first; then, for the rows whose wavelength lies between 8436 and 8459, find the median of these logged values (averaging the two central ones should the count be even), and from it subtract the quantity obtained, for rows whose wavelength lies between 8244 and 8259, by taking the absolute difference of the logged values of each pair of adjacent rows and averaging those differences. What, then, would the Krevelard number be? 1.28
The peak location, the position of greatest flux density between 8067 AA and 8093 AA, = 8069.28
